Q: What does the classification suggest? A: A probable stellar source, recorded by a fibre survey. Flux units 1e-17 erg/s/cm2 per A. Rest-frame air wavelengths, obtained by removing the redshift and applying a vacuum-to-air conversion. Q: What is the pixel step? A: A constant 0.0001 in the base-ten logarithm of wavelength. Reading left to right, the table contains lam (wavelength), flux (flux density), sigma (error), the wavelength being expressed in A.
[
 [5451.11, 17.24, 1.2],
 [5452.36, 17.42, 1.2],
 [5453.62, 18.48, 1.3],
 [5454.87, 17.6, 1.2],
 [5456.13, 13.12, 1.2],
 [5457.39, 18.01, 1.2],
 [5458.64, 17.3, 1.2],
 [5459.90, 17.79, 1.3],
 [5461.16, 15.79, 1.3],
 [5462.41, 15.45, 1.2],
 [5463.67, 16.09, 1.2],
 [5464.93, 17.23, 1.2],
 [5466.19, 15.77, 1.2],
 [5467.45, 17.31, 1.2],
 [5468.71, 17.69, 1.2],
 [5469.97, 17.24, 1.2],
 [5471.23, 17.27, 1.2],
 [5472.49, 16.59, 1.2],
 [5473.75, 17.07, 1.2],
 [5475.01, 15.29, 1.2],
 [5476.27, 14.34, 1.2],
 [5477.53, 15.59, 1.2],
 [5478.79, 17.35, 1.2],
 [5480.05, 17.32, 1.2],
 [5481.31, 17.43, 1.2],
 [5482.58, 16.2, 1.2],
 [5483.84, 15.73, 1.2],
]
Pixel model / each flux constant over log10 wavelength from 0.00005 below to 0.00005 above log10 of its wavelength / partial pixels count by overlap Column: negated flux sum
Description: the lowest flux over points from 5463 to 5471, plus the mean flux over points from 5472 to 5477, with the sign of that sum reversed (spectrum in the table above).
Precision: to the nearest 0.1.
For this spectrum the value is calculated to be -31.6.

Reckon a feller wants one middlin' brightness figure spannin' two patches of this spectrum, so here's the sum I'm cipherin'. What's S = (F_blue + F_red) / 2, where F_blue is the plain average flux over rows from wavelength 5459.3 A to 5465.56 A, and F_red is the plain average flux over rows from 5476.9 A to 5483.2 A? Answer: 16.6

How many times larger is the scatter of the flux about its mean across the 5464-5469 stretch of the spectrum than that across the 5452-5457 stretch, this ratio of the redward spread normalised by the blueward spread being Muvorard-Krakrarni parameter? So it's 0.35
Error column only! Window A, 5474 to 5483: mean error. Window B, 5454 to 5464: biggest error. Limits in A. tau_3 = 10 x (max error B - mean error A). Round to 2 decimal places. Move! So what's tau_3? 1.00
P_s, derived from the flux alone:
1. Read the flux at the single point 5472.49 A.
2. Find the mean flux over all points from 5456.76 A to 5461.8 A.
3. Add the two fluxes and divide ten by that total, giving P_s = 0.296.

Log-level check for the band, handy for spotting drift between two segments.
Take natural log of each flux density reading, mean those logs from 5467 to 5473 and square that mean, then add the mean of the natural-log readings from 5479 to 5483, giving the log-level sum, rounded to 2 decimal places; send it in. 10.93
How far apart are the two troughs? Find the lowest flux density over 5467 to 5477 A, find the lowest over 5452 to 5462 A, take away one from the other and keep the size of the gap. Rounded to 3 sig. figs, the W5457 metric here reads 1.22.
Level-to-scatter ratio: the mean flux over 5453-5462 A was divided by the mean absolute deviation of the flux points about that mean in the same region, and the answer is 12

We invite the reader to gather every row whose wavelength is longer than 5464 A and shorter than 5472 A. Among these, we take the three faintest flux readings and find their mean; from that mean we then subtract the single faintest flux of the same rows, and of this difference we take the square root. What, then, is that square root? 0.99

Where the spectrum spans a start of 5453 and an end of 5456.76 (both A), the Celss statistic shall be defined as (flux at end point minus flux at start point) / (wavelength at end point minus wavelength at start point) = -2.14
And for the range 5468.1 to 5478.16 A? -0.24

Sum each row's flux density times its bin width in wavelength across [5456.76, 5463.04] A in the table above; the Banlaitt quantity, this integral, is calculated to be 106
